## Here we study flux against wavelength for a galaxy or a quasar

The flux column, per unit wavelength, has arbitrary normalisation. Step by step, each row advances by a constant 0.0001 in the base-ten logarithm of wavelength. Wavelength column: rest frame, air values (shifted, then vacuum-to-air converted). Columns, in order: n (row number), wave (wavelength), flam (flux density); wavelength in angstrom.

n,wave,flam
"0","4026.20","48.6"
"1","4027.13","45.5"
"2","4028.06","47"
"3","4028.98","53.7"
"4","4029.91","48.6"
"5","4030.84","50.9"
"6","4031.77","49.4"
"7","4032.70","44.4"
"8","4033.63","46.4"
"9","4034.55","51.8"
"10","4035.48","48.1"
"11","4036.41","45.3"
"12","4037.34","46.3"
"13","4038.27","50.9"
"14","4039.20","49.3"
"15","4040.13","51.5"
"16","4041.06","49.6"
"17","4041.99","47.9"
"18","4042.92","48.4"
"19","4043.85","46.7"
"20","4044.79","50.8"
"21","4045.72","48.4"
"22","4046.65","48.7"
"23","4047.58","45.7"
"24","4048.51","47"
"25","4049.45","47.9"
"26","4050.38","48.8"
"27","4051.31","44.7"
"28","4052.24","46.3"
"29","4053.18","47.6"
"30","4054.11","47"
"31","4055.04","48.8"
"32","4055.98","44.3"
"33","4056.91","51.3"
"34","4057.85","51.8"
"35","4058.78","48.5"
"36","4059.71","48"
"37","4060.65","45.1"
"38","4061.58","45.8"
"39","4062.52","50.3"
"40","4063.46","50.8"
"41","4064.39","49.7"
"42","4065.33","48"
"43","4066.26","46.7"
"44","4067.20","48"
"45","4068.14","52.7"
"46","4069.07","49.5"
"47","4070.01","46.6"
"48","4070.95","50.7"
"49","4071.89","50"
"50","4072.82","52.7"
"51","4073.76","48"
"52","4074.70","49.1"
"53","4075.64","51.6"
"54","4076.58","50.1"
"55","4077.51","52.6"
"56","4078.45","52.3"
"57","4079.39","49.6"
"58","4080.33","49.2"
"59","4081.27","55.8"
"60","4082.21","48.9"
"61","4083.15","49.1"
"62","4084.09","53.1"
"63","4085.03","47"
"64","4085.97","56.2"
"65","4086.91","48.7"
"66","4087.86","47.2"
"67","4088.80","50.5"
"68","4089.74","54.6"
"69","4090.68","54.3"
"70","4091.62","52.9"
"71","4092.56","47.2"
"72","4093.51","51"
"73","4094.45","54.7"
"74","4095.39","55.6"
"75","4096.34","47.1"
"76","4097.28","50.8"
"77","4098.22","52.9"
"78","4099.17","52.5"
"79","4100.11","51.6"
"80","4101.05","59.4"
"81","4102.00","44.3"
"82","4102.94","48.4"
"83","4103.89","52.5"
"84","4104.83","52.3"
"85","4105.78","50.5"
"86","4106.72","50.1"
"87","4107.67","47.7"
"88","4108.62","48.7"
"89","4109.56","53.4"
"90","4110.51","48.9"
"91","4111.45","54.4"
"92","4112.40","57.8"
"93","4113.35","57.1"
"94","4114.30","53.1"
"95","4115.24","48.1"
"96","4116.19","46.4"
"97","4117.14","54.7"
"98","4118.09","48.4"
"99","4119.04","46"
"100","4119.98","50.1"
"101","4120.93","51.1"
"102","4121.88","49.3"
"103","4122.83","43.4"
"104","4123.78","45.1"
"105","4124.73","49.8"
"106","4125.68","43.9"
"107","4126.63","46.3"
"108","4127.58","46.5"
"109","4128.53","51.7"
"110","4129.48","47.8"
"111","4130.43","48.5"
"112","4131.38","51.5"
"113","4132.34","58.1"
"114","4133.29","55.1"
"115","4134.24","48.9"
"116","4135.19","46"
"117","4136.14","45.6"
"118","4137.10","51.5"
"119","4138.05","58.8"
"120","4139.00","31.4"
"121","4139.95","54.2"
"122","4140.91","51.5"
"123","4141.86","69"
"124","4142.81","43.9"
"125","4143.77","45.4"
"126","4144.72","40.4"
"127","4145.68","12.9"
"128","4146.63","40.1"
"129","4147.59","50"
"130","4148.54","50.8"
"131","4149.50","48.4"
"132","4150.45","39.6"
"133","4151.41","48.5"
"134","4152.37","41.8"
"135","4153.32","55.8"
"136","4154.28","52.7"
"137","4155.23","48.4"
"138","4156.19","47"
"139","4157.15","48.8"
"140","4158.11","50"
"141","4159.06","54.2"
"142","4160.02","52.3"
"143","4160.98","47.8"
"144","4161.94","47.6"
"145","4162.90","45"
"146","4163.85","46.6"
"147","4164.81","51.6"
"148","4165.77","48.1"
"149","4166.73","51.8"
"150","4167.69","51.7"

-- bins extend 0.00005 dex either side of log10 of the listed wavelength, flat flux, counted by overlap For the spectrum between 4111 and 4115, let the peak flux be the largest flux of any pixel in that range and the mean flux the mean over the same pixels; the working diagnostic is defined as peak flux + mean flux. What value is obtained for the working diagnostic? 113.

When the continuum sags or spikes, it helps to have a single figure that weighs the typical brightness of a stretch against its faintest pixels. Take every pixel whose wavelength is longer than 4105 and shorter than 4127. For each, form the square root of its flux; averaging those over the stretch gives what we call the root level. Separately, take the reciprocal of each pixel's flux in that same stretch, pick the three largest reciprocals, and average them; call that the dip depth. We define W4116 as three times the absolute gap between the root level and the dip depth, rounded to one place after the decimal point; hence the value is 21.1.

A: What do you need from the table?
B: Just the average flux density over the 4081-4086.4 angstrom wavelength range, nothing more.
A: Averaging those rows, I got 52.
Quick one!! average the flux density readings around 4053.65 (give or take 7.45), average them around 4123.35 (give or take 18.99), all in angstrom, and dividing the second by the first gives 1.057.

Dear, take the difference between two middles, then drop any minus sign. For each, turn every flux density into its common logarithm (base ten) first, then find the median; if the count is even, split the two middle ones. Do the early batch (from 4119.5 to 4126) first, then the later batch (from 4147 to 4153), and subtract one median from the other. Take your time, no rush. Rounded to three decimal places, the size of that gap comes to 0.008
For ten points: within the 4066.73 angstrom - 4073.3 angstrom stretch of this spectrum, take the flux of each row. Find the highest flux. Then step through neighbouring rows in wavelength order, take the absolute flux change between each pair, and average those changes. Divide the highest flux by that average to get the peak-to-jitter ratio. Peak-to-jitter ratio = 17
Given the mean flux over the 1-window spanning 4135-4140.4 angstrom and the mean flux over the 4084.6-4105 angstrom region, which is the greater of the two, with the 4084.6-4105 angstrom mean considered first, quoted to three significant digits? 51.4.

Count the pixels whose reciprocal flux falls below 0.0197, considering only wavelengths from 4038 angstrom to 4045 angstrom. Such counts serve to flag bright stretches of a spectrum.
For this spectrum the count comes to 3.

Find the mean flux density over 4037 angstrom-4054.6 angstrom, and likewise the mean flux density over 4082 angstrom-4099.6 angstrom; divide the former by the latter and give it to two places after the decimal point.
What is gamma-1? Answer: 0.94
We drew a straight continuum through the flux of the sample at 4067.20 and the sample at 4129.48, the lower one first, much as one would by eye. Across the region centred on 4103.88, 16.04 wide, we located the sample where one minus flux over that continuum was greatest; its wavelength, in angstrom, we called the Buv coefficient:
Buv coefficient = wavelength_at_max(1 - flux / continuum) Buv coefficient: 4102.00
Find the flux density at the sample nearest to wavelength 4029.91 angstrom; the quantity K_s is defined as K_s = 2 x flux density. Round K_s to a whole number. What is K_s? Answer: 97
